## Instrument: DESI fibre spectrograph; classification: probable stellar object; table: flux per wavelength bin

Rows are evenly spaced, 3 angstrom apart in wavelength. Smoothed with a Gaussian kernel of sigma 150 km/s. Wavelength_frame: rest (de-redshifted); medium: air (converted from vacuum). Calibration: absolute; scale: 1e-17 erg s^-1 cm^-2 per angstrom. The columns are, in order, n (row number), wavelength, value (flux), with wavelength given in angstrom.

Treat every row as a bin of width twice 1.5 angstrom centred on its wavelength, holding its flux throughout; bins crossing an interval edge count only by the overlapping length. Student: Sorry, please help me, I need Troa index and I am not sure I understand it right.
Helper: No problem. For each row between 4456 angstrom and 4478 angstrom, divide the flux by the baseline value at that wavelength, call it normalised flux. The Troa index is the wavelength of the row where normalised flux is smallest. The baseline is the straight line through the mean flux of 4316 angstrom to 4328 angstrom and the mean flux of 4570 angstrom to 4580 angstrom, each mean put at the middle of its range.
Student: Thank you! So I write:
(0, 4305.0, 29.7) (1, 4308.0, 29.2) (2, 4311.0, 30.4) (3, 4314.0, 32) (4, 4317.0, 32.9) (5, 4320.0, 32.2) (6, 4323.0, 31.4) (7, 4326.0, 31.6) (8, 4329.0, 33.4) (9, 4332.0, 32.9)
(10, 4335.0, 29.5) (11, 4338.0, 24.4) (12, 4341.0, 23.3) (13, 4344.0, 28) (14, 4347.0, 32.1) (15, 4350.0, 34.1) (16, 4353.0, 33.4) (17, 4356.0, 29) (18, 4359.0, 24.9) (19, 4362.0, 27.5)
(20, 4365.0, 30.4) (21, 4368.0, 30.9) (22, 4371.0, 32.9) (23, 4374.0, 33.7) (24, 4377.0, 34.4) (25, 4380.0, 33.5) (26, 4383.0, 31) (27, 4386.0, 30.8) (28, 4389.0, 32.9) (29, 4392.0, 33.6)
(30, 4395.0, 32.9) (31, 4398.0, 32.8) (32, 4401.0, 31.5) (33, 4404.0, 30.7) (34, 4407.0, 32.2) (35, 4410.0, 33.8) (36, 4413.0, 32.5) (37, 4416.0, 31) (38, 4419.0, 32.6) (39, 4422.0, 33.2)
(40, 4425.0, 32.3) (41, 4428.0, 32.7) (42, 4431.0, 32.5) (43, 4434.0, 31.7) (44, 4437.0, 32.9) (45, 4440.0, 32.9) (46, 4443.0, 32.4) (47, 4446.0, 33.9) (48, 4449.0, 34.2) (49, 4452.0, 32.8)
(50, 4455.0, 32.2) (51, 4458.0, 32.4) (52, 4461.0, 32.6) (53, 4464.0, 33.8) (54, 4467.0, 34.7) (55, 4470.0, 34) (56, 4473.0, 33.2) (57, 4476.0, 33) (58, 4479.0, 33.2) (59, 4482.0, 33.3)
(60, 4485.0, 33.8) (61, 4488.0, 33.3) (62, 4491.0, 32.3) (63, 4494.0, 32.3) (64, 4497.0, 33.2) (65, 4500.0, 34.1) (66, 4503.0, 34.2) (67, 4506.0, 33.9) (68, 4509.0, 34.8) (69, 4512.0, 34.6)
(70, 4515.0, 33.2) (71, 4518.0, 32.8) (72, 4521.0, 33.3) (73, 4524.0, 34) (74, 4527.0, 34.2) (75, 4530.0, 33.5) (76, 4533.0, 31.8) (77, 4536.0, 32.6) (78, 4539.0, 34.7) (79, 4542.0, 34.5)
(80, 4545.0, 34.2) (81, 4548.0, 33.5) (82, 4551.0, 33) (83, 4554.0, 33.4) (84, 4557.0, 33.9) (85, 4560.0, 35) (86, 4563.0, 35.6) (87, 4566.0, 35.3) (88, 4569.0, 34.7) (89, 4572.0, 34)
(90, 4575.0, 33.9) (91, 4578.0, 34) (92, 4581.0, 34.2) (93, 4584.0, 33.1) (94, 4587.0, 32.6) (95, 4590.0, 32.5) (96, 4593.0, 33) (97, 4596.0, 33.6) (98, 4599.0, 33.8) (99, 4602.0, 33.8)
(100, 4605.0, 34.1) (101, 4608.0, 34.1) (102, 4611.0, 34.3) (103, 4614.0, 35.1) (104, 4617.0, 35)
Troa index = 4458.0 angstrom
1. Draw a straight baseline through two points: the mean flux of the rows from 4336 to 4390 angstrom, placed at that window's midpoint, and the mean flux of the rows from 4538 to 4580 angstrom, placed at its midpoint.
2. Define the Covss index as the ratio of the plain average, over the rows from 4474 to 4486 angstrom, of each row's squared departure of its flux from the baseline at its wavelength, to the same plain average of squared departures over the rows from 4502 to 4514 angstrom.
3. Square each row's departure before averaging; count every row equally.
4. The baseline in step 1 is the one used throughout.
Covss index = 0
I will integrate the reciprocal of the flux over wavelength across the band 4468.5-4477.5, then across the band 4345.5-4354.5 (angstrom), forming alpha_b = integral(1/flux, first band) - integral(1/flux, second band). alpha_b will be -0.0017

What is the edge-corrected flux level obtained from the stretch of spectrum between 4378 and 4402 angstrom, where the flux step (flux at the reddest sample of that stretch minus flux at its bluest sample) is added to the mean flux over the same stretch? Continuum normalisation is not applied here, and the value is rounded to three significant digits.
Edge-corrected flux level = 30.4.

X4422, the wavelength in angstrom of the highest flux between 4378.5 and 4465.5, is 4449.0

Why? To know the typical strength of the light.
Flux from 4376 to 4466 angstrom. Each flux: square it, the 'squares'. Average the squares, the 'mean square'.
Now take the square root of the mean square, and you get 32.6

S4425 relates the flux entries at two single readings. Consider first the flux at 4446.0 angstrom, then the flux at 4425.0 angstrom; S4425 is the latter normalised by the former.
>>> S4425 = 0.95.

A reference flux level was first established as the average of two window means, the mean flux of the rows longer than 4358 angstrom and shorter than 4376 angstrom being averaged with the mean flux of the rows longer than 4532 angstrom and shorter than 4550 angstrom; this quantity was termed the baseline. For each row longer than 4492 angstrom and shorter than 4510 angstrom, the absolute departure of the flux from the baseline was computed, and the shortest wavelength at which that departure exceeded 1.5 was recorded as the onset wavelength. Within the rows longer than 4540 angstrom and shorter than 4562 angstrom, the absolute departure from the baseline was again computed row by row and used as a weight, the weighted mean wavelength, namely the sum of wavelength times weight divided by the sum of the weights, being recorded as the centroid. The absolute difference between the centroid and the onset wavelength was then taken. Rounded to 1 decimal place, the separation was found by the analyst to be 51.2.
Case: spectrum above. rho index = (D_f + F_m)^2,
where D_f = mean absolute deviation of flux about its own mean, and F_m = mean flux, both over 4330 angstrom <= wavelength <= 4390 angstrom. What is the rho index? 1100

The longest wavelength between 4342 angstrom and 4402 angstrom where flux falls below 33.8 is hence 4401.0 angstrom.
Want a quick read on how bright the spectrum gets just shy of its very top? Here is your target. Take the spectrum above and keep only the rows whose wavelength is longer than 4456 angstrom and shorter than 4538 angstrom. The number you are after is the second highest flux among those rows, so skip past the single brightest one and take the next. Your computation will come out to 34.7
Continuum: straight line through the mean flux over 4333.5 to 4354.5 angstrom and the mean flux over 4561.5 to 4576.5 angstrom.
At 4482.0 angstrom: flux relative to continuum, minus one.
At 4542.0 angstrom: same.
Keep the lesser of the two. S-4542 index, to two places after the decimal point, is 0.01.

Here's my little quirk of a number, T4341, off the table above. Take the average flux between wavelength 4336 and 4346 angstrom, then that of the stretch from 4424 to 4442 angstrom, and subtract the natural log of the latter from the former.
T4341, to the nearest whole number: 22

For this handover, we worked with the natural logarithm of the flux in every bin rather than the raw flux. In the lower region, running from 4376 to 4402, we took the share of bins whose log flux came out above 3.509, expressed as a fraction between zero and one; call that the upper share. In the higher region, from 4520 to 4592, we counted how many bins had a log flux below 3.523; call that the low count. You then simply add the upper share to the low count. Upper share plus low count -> 10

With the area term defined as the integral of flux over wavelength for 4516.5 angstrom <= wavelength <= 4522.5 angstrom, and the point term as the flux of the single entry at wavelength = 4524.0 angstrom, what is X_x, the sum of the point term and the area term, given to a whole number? 232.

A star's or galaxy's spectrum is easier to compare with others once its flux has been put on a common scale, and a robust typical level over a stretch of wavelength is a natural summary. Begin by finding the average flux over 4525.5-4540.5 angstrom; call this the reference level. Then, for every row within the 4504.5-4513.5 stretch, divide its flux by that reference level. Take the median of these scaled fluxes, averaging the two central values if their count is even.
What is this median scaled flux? 1.037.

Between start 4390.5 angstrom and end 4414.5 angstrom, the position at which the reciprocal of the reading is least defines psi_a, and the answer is 4410.0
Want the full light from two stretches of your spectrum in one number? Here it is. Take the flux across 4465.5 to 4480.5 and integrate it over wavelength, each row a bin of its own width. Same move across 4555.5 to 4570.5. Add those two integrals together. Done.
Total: 1028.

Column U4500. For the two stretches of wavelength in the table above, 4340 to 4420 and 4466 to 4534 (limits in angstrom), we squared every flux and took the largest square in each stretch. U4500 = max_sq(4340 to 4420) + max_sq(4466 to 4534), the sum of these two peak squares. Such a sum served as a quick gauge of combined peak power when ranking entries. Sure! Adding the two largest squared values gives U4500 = 2394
